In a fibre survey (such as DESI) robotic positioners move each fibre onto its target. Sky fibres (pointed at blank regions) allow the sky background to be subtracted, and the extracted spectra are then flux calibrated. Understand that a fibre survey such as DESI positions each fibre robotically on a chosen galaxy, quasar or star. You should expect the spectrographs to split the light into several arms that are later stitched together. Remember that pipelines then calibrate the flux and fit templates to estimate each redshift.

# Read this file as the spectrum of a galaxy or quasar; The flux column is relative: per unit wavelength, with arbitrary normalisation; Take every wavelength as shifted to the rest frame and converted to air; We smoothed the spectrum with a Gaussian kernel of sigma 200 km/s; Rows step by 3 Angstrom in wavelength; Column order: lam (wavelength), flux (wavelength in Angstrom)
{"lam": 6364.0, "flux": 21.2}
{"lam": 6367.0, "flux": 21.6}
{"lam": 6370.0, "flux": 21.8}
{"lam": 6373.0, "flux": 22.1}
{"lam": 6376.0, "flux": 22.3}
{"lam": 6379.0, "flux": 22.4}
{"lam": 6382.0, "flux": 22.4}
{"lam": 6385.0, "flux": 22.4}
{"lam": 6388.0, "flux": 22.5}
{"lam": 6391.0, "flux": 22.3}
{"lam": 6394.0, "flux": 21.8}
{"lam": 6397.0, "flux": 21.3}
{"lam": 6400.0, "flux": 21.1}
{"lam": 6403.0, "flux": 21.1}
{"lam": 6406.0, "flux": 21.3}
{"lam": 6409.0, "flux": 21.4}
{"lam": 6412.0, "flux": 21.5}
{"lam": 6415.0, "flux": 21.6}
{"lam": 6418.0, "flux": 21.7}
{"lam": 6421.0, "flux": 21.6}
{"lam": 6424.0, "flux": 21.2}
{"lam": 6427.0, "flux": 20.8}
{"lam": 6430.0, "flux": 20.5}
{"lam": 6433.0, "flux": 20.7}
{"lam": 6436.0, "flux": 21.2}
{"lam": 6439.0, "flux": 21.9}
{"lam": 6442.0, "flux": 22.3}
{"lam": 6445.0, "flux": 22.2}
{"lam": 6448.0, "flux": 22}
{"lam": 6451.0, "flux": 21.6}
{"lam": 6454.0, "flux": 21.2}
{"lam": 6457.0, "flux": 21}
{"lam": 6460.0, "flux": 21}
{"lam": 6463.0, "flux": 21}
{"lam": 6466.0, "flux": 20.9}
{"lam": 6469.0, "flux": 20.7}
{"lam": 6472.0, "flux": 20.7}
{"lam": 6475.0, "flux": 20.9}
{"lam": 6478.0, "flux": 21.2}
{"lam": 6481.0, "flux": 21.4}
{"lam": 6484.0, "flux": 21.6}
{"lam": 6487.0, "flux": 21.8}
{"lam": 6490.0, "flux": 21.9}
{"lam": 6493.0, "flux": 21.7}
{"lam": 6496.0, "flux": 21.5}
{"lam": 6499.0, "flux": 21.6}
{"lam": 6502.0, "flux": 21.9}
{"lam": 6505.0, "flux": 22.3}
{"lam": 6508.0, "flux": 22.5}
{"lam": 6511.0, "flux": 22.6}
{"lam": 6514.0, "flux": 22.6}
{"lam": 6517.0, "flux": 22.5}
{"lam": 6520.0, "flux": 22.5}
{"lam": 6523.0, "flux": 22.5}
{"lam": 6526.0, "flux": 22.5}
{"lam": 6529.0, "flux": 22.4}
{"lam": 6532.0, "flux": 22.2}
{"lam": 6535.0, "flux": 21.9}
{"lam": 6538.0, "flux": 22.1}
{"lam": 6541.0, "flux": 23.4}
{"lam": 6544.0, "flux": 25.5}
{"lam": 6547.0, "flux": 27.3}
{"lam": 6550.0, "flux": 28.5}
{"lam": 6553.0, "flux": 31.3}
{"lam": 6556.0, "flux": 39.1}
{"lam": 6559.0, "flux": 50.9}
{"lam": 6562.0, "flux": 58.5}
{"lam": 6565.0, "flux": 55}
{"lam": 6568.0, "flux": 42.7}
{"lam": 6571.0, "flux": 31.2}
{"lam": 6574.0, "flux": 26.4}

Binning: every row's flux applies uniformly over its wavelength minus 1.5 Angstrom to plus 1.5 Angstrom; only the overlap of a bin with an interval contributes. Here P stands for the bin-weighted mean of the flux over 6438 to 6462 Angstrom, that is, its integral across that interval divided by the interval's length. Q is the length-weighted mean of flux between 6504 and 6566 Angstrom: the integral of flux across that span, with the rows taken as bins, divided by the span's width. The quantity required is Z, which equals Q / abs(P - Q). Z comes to 4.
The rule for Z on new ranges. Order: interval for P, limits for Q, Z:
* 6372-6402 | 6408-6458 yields 36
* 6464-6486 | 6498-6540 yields 18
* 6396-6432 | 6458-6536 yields 41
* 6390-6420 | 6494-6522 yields 31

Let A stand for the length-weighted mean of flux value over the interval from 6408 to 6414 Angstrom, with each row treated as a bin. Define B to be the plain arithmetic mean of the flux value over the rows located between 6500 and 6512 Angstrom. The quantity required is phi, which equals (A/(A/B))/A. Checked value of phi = 1.04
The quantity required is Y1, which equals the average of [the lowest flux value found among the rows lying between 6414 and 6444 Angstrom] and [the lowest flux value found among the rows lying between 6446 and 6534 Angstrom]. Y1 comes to 20.6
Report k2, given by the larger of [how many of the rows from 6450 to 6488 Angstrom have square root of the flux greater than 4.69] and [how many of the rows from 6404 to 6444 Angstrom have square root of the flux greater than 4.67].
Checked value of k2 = 2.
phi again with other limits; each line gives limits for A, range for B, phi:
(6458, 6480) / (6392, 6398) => 1.03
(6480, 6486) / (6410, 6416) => 1.00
